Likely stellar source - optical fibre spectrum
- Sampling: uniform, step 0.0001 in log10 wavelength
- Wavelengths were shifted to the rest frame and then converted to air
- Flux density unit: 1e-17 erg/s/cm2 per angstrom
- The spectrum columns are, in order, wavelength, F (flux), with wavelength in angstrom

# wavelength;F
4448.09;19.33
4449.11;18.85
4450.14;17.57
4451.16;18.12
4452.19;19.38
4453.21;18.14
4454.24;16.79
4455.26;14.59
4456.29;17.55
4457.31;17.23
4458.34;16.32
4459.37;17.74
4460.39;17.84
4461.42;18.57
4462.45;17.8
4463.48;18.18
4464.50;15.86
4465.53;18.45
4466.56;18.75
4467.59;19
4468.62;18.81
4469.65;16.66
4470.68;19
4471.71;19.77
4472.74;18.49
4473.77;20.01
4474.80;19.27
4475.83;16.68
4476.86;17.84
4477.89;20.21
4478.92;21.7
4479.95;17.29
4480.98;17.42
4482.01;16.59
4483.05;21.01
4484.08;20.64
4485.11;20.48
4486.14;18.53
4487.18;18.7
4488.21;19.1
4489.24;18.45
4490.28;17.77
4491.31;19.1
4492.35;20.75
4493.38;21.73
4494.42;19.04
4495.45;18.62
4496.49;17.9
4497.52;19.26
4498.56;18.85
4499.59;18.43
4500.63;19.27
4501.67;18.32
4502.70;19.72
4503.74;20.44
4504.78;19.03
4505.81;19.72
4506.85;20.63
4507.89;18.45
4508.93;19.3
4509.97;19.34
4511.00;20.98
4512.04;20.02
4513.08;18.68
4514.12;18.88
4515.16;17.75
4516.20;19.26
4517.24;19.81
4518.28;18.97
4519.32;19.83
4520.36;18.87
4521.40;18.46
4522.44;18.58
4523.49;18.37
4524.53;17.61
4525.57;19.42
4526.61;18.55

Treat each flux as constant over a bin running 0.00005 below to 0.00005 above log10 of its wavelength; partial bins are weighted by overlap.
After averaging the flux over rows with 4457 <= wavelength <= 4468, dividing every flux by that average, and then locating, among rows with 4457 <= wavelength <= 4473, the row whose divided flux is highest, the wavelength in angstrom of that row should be 4471.71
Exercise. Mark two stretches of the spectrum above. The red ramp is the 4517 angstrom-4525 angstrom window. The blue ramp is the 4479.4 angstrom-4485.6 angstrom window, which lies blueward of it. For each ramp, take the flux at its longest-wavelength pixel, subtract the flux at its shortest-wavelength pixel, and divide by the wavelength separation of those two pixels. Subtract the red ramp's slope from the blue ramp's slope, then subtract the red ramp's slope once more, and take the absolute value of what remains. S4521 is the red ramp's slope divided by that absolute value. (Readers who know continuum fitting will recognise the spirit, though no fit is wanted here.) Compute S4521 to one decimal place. -0.2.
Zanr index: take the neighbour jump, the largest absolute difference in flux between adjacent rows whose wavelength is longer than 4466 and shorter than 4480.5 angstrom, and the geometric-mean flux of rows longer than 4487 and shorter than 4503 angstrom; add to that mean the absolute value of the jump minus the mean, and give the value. 33.7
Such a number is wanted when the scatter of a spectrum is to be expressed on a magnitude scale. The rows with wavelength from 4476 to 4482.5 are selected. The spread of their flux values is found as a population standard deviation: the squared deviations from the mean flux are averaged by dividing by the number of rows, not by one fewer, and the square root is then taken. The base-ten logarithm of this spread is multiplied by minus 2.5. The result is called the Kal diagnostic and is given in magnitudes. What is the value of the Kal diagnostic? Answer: -0.65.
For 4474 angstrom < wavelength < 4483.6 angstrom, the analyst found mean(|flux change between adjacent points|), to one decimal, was 2.2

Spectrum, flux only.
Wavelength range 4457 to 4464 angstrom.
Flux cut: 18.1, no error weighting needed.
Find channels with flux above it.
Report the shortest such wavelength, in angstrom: 4461.42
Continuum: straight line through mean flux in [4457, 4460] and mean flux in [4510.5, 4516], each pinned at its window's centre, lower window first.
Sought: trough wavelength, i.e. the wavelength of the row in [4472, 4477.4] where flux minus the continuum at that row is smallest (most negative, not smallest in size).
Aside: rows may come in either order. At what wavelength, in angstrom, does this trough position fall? 4475.83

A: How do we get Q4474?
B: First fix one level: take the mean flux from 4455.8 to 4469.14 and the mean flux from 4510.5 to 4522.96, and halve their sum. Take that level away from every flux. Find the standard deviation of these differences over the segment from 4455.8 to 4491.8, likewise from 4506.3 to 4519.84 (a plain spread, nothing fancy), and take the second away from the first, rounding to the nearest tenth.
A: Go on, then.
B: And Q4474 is 0.5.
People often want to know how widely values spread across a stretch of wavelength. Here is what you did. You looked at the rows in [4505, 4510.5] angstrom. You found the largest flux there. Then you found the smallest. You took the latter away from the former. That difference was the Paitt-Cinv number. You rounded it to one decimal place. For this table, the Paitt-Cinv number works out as 2.2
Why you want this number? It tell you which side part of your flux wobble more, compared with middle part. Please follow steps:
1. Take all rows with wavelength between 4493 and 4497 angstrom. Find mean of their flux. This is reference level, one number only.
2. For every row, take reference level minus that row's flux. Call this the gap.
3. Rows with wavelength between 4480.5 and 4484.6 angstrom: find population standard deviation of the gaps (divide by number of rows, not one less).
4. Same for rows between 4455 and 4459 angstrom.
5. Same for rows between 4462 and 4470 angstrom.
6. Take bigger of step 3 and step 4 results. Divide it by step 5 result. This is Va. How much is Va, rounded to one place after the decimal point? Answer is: 1.8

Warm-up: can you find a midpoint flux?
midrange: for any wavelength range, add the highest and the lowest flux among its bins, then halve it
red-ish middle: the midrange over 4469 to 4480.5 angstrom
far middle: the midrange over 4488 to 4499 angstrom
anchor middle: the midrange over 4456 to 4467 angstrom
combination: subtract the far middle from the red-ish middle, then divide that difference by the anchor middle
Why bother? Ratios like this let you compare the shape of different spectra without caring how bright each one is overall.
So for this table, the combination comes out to -0.03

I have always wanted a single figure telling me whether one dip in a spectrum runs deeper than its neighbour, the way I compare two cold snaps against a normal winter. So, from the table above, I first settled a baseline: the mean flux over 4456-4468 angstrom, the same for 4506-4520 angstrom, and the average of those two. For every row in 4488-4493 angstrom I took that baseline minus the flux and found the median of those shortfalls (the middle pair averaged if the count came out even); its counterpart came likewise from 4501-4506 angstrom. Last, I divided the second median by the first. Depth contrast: 2.2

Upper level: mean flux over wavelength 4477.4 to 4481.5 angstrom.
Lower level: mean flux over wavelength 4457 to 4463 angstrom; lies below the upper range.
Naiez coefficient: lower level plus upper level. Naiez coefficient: 36.7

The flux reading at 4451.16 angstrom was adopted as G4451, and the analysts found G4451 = 18.12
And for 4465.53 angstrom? 18.45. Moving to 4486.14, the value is 18.53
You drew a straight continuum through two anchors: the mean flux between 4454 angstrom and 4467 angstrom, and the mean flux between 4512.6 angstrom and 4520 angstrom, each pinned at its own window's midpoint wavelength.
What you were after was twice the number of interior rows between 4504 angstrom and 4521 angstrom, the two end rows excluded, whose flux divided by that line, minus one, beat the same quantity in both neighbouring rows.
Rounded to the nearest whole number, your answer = 10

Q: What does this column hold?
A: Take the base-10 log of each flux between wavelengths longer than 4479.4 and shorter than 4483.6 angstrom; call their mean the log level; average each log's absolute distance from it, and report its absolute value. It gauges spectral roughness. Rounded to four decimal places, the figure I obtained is 0.0336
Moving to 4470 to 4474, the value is 0.0129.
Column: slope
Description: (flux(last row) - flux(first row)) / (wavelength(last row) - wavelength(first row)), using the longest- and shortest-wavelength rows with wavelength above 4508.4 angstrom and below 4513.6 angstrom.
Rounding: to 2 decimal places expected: -0.15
